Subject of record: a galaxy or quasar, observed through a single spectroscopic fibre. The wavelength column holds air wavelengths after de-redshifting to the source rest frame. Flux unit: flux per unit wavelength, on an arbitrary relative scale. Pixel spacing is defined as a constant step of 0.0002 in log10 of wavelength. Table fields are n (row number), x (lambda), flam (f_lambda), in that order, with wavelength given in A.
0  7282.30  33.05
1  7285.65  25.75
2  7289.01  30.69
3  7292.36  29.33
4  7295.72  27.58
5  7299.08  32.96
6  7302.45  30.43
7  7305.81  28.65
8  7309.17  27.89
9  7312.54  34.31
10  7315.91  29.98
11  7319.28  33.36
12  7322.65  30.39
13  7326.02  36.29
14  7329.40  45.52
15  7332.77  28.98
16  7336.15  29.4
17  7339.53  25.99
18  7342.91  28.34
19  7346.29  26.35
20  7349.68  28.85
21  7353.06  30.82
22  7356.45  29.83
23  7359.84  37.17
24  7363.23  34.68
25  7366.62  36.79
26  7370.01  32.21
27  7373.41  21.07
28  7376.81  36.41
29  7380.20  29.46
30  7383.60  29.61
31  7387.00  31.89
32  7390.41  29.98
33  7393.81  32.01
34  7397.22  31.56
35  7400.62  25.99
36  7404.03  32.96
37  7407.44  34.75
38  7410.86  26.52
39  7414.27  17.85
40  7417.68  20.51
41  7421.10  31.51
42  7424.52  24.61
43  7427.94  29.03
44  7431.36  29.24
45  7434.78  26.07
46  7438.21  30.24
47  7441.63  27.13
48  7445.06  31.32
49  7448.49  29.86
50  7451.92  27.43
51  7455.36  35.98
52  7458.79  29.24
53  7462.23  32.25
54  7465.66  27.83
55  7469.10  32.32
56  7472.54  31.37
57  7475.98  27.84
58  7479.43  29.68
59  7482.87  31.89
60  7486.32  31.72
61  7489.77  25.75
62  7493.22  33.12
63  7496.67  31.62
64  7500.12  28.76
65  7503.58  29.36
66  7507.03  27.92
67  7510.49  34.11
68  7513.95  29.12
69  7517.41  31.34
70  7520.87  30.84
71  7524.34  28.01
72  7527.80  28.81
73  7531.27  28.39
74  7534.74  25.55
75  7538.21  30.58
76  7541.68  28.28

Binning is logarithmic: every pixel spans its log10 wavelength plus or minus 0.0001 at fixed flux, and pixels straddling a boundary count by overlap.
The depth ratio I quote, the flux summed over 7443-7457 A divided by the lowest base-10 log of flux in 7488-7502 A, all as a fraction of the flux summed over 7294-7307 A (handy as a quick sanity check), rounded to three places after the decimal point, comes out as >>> 0.738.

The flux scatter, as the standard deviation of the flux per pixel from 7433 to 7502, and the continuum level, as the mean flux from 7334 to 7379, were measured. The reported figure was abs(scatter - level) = 28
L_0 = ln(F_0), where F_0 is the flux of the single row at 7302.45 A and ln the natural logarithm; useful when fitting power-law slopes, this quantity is 3.42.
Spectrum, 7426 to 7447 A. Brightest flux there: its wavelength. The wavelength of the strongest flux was 7445.06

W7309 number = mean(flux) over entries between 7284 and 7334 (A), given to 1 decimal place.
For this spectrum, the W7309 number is 31.5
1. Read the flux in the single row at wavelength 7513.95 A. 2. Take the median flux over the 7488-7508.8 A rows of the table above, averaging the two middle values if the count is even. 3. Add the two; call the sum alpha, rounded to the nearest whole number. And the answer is 58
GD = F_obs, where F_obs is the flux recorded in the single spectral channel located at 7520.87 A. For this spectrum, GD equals 30.84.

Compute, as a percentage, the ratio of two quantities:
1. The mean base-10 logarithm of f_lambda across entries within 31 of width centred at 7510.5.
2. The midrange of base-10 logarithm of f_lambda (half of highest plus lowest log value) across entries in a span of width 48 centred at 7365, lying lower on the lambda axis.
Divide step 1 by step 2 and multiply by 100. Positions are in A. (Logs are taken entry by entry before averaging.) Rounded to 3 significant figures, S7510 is 102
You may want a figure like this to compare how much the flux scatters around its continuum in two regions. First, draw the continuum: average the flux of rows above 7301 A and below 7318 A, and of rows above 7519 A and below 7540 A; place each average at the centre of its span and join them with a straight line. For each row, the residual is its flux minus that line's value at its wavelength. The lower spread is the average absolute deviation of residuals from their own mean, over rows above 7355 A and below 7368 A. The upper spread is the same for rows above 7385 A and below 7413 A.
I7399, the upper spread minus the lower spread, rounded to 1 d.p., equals 0.0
